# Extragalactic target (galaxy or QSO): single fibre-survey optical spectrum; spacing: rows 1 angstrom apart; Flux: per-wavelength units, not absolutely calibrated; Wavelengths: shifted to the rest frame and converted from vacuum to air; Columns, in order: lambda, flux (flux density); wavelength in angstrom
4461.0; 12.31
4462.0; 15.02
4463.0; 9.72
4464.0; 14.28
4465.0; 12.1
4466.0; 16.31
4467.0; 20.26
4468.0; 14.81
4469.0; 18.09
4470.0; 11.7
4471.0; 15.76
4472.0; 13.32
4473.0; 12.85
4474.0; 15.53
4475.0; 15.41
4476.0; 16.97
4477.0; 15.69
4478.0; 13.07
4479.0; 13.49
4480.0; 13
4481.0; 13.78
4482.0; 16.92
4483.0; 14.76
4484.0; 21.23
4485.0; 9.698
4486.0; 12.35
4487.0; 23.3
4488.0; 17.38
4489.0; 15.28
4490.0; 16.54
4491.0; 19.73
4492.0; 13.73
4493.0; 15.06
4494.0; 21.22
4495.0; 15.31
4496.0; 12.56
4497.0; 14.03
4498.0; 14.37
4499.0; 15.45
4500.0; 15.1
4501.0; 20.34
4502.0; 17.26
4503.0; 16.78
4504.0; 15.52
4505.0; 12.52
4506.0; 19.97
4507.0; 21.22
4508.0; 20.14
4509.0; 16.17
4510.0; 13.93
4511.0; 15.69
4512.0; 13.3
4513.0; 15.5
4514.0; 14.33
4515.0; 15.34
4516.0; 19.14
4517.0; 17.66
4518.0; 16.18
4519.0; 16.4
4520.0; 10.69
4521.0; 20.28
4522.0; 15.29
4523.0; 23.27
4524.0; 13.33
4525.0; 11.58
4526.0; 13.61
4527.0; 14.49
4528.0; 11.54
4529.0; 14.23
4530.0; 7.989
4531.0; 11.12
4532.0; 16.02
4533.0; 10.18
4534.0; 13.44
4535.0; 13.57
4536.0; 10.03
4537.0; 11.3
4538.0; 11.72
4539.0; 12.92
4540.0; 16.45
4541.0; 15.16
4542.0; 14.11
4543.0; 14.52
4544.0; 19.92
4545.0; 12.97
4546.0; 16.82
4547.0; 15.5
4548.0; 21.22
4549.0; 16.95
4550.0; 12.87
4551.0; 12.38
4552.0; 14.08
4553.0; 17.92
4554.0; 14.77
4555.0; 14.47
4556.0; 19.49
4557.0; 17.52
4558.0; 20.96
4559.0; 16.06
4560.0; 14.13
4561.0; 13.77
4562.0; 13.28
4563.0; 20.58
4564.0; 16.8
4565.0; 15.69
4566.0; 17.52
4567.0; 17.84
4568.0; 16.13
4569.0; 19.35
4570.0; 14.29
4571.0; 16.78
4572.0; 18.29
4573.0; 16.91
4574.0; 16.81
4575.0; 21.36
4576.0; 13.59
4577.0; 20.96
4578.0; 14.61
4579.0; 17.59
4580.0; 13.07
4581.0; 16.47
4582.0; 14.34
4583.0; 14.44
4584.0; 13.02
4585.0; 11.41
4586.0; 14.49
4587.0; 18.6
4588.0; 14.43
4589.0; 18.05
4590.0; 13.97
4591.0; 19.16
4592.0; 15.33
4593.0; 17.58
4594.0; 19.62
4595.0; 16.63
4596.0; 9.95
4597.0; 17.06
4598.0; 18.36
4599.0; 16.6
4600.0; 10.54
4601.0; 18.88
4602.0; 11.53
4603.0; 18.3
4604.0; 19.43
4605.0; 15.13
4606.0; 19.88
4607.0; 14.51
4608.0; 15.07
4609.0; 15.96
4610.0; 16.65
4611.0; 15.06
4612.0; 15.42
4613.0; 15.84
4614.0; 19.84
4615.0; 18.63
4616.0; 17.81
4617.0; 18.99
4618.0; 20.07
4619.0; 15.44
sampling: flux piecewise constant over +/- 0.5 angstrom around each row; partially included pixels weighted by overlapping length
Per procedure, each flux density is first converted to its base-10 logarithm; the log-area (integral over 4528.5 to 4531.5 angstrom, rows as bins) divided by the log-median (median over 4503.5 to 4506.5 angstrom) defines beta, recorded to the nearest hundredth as 2.60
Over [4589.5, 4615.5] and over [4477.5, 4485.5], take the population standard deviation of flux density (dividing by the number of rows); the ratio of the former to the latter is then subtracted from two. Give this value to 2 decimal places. 1.15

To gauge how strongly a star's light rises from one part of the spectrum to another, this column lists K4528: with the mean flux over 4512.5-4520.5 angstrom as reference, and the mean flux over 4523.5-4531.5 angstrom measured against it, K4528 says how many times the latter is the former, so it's 0.78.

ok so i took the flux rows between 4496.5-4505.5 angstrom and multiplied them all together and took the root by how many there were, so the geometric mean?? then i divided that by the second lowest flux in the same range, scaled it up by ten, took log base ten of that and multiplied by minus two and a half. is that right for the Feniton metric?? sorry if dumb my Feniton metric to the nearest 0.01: -2.61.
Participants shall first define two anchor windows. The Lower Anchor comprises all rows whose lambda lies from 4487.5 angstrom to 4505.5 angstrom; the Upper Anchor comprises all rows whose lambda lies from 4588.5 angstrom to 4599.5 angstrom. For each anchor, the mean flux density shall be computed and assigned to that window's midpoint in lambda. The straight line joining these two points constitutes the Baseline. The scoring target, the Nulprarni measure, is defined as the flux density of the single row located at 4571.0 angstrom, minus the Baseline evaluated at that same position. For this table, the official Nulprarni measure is 0.3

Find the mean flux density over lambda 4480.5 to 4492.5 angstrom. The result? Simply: 16.2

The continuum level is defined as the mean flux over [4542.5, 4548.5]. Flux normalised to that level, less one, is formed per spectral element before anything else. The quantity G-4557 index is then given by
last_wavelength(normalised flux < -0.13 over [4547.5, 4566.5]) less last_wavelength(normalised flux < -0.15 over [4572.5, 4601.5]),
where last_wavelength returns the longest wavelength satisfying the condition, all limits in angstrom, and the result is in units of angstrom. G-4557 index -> -38 angstrom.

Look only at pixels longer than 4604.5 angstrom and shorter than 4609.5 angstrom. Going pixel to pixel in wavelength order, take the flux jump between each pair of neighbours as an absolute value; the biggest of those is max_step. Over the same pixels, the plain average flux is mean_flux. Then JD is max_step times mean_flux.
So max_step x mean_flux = 87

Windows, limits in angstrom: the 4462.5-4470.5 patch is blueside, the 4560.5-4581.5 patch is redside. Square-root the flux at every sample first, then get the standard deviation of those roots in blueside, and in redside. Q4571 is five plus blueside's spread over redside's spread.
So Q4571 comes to 6.5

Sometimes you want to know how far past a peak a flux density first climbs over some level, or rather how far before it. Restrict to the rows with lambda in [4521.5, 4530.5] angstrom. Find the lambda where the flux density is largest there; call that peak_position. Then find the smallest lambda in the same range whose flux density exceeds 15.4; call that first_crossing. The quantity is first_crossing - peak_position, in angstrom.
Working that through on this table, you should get 0 angstrom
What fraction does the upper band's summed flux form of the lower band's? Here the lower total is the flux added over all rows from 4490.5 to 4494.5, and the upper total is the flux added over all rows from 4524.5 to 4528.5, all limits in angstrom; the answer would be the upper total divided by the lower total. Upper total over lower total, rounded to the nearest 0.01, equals 0.73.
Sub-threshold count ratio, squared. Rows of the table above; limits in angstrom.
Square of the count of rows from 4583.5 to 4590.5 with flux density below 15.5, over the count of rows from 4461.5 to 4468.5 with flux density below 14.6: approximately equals 2.8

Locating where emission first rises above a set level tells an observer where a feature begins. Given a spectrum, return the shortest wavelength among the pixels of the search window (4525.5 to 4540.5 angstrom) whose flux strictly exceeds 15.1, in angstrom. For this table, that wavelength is 4532.0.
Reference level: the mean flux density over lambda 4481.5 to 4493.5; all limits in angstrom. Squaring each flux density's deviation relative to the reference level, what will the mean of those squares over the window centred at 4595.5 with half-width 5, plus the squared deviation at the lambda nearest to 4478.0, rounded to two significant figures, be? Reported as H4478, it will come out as 21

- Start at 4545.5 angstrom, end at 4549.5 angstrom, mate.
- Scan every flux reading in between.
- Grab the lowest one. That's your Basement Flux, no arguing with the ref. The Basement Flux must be 15.5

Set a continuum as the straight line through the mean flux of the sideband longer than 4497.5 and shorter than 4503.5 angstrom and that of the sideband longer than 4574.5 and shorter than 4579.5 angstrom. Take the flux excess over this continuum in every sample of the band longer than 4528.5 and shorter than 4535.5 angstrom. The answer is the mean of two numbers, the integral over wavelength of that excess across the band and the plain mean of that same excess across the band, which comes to -19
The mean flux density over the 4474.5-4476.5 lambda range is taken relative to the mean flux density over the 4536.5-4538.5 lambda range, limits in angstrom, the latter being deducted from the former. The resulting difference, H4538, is 4.7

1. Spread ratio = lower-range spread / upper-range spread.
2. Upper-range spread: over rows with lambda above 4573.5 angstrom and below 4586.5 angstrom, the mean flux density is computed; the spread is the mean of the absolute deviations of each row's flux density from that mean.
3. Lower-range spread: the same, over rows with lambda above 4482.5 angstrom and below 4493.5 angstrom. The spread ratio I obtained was 1.29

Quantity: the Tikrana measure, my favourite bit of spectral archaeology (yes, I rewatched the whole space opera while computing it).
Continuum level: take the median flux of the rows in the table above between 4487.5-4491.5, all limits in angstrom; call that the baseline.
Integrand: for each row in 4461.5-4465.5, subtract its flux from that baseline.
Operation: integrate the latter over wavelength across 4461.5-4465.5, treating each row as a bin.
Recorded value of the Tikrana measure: 17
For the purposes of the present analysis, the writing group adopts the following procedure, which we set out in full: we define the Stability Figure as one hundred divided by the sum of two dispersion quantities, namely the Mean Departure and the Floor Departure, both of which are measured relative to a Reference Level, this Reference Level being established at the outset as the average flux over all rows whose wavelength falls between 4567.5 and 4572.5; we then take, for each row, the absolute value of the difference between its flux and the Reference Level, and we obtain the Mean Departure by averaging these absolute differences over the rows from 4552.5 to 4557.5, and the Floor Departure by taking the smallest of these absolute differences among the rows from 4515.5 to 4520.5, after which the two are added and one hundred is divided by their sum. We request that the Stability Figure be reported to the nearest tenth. 43.2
